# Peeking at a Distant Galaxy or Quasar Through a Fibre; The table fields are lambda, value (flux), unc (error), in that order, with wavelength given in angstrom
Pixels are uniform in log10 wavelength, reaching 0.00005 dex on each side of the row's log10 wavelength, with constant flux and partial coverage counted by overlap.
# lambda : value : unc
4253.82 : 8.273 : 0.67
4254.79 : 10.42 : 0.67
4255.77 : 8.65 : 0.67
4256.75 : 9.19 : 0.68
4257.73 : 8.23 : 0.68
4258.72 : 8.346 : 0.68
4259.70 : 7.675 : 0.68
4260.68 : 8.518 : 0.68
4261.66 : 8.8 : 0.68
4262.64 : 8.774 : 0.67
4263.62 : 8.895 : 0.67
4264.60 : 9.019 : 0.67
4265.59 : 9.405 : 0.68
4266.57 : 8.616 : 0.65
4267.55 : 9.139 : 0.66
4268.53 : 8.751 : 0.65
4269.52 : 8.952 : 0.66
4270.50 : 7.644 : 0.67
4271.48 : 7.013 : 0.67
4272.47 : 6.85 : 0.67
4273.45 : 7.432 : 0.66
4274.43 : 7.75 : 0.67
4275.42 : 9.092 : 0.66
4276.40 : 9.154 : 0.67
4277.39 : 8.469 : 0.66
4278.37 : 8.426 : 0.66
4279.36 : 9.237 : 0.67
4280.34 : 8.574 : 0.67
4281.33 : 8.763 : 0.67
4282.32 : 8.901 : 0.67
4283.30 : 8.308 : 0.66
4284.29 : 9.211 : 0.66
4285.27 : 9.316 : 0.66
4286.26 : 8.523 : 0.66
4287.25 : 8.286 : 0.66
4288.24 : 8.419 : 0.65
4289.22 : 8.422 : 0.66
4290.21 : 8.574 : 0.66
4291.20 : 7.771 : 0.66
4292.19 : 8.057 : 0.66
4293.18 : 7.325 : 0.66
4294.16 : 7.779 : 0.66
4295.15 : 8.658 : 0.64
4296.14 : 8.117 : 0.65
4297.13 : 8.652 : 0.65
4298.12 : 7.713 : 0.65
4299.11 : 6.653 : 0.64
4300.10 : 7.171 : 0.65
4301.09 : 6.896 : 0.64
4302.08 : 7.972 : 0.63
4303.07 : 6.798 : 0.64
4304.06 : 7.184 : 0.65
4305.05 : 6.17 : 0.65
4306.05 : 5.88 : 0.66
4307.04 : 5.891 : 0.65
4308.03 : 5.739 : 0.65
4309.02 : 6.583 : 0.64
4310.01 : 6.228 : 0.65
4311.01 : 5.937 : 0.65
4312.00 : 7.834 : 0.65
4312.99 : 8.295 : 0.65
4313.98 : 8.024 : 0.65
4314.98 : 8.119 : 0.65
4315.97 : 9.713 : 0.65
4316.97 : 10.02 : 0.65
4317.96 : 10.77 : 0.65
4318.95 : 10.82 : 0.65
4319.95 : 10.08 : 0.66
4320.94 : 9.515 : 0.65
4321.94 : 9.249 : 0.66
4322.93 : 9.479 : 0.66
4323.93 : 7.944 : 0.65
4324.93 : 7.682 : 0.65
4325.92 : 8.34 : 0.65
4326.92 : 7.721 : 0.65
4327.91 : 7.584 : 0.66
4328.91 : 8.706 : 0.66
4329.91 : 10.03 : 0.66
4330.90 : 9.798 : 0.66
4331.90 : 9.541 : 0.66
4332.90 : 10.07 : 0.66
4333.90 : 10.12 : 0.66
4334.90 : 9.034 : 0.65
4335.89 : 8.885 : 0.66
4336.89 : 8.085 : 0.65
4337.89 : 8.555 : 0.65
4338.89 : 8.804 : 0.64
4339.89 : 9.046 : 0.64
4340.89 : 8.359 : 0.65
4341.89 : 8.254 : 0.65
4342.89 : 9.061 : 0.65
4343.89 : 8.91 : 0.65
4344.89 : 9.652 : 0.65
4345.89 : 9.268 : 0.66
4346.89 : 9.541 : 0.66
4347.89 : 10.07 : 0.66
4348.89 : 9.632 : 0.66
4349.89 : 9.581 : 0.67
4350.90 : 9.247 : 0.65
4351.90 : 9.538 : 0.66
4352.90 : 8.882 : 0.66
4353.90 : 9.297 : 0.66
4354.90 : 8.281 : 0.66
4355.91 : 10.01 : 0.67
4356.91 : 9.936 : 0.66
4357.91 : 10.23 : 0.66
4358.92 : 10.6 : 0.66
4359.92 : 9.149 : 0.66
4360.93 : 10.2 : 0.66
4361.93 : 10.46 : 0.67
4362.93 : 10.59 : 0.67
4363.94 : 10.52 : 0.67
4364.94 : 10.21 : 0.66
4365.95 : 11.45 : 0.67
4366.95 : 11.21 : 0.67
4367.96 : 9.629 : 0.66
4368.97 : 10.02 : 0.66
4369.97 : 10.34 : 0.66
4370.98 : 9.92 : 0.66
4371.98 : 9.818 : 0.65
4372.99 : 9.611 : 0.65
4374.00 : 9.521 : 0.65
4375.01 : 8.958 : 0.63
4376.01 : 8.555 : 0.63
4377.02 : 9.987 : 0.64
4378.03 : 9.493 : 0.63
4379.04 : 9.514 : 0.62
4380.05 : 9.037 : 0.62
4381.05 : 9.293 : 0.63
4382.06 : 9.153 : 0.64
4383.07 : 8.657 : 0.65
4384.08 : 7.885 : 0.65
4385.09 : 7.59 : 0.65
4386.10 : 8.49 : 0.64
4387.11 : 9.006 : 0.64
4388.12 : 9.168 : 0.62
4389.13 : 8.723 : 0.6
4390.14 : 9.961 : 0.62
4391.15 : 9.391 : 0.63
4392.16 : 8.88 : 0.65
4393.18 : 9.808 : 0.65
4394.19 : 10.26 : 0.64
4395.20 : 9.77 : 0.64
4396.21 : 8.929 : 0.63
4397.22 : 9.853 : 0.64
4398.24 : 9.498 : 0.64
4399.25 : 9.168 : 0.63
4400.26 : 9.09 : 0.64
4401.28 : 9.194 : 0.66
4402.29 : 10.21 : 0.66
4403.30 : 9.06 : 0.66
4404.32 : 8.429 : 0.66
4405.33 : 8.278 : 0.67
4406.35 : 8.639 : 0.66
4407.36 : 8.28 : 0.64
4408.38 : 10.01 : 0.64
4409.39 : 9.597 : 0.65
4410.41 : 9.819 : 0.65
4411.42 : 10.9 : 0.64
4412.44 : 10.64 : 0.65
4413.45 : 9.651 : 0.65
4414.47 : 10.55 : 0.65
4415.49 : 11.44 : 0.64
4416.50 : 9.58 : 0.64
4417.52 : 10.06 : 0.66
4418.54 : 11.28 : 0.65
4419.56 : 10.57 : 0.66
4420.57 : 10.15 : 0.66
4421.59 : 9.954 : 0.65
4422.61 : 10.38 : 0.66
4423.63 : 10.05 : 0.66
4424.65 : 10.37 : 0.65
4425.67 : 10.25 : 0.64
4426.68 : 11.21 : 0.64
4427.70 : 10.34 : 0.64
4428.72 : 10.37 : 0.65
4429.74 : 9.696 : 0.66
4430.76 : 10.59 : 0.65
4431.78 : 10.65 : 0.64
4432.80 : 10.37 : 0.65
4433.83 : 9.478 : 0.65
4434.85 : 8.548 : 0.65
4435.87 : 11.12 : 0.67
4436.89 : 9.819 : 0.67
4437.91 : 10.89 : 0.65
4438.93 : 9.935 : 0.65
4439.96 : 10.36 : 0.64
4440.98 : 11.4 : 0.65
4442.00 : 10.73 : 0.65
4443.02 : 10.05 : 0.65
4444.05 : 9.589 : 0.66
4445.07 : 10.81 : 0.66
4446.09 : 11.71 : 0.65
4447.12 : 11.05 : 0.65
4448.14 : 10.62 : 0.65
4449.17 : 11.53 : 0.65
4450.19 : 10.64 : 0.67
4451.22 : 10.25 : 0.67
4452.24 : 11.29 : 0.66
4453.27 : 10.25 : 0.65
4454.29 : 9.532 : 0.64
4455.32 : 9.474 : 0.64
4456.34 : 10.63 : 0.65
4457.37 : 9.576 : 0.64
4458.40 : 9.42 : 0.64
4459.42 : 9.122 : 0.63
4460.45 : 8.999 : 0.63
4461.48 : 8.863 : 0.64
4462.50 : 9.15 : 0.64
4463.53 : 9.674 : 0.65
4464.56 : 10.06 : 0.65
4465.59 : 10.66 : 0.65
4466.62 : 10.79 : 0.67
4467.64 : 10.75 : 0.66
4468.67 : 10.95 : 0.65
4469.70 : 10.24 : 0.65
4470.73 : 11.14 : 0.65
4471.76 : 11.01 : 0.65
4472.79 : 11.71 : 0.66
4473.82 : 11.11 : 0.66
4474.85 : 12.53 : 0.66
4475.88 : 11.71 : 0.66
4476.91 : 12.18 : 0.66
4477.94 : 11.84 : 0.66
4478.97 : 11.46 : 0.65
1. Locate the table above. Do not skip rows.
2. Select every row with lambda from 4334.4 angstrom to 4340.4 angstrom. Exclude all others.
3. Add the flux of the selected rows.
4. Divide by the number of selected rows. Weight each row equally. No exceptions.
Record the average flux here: 8.7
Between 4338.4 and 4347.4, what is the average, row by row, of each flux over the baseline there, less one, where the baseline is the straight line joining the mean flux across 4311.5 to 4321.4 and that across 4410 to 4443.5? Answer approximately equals -0.06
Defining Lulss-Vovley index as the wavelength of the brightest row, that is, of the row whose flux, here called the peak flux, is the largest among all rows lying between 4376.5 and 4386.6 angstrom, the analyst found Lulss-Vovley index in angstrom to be 4377.02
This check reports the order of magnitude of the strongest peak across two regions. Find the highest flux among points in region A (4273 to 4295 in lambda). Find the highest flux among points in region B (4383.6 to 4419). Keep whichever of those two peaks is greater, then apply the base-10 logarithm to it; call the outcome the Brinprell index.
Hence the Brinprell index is 1.06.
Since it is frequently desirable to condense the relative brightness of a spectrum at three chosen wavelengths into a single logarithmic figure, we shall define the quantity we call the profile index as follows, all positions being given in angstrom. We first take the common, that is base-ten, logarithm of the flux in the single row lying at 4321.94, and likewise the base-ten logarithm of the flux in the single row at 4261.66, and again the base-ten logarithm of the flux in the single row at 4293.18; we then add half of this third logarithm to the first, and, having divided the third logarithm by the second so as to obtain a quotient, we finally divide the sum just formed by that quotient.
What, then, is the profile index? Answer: 1.53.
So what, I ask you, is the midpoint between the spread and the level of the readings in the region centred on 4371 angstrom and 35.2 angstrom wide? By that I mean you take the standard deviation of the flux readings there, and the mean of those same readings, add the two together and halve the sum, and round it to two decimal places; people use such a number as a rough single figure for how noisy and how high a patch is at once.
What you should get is 5.23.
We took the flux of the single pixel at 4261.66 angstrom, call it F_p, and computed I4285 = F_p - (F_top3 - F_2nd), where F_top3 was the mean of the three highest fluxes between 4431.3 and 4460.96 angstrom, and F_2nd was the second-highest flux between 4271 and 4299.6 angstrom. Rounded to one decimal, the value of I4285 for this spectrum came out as 6.5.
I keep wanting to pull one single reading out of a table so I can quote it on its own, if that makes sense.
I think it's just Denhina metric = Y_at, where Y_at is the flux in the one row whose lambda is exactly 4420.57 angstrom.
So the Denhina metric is 10.15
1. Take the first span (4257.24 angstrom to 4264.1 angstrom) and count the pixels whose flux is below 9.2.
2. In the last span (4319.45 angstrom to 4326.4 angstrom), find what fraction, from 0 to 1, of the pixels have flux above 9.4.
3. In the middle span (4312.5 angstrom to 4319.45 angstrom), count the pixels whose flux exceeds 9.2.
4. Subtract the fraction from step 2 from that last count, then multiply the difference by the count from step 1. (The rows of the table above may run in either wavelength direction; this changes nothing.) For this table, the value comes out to 25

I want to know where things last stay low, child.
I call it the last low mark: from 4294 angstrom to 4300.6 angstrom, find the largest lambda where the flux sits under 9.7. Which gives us 4300.10 angstrom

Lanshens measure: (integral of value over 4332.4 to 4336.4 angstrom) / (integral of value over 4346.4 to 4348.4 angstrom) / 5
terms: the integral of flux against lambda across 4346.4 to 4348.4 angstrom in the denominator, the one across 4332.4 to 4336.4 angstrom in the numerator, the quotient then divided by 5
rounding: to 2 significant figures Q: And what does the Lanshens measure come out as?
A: 0.39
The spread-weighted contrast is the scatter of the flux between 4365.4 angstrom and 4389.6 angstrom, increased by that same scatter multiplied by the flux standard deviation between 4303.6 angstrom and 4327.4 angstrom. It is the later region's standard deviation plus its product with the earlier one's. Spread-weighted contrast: 2.3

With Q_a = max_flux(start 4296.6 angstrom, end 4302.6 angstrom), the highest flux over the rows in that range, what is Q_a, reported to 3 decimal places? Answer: 8.652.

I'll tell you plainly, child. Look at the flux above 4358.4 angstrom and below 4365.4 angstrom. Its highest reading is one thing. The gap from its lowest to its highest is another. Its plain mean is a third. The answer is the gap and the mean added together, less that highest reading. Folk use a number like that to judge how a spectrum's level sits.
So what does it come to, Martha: 1.1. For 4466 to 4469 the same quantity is 0.1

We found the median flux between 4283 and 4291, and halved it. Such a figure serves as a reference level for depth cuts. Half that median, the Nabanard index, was 4.24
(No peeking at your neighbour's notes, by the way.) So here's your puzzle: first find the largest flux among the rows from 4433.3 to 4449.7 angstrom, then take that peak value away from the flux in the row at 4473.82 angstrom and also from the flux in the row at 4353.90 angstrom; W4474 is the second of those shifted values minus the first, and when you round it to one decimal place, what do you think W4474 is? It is -1.8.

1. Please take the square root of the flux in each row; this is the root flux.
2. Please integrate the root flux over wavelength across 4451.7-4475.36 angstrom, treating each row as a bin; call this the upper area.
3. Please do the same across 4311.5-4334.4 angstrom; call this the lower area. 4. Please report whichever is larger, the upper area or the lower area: 76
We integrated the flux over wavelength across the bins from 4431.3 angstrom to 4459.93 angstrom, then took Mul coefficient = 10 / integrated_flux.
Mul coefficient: 0.03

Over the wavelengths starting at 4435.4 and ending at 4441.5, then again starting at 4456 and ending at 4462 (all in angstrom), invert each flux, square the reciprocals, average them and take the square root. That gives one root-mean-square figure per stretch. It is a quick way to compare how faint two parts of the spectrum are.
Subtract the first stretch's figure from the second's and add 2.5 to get 2.51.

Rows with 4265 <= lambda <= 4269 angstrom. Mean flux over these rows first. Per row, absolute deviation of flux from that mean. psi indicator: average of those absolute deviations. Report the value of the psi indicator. 0.29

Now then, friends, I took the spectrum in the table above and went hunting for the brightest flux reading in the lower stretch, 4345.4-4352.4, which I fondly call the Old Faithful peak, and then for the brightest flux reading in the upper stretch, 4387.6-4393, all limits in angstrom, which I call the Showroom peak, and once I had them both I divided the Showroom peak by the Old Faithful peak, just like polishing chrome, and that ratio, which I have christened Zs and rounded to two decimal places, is 0.99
